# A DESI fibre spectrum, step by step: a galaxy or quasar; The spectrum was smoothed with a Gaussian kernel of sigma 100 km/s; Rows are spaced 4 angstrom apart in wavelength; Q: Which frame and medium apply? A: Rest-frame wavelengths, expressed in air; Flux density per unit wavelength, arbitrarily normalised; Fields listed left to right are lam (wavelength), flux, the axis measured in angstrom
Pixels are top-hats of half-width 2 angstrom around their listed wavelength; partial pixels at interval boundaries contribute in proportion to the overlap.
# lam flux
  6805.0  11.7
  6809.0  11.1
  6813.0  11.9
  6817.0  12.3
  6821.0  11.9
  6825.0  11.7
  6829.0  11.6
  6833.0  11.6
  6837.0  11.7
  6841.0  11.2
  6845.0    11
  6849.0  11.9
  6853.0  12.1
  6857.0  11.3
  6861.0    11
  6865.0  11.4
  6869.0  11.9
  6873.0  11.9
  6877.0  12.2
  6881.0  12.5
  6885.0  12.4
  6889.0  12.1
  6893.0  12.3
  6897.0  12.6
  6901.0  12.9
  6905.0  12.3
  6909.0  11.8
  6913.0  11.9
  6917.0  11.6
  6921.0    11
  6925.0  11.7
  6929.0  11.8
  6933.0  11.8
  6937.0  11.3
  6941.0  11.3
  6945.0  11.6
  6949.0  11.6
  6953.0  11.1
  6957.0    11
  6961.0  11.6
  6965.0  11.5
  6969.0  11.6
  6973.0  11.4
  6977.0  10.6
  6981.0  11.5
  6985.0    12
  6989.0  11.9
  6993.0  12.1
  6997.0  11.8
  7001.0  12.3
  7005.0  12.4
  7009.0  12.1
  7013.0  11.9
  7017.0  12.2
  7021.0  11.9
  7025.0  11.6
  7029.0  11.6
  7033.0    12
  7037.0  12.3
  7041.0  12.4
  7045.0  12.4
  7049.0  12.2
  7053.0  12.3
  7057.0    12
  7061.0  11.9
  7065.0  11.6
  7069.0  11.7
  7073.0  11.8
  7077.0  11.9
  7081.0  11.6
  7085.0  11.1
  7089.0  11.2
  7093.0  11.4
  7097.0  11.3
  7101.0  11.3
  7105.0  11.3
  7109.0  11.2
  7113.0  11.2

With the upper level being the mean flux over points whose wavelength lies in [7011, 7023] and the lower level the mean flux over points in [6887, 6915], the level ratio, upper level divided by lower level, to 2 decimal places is 0.98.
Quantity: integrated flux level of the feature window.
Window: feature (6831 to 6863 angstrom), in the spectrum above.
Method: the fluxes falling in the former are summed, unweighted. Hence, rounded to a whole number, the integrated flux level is 92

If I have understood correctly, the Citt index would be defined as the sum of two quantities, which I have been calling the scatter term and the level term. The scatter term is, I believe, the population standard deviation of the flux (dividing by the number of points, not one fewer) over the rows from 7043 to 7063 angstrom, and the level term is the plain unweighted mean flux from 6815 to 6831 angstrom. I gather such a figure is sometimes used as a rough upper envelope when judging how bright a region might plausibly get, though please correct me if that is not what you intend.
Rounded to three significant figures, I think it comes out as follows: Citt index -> 12.1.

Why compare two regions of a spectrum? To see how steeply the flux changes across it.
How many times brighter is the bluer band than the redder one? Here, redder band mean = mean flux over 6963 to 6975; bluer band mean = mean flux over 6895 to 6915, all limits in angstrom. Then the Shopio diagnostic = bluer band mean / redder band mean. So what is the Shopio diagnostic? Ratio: 1.07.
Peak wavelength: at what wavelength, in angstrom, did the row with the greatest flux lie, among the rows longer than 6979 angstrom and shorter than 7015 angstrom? 7005.0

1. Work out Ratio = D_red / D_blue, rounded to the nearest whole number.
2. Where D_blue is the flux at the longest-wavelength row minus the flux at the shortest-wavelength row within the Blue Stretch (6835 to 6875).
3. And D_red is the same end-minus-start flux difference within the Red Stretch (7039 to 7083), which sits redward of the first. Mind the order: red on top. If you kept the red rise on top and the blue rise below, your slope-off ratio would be -4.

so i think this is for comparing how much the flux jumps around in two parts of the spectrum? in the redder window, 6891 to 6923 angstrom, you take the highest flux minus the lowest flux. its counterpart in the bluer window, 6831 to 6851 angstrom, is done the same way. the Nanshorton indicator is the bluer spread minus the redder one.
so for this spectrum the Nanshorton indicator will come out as -1.0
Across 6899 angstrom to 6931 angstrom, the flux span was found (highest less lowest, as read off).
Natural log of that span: 0.6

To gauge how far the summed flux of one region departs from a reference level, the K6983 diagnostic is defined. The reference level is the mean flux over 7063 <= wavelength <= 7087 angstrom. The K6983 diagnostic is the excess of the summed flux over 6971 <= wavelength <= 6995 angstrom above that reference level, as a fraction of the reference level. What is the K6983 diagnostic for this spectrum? 4.98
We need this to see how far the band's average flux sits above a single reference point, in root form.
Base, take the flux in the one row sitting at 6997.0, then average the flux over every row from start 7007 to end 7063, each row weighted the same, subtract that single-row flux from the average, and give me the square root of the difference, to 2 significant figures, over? 0.51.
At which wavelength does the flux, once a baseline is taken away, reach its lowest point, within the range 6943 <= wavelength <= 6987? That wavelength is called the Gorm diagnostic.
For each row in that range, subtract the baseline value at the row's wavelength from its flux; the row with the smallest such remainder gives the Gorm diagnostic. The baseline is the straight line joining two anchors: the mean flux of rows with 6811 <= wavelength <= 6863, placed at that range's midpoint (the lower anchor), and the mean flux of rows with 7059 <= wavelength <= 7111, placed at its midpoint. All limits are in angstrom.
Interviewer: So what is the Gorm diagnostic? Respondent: 6977.0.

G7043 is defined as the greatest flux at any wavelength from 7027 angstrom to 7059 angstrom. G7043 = 12.4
